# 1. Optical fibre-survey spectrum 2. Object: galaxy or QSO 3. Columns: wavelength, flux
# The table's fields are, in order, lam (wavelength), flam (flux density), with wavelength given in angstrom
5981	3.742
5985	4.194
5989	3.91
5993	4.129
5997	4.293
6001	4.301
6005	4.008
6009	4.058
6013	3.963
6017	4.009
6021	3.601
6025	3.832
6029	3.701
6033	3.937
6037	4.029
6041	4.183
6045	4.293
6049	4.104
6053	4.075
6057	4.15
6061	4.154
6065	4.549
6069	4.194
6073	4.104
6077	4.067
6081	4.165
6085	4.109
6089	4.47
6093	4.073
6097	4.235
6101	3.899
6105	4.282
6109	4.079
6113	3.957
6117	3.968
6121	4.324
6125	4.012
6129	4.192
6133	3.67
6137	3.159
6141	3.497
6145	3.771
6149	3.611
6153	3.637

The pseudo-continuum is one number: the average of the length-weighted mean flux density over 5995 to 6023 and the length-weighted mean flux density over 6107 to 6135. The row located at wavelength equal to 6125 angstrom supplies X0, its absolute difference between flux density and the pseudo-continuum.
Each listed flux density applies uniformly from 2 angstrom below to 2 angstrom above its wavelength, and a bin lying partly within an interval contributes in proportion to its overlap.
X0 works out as 0.019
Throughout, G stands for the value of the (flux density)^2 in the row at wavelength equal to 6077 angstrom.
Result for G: 16.5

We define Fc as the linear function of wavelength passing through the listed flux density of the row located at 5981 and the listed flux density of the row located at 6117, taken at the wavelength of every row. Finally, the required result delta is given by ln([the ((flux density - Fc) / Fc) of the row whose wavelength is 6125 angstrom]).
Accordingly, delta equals -4.9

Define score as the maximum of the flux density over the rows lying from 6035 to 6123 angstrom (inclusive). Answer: 4.549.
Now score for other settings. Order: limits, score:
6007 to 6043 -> 4.183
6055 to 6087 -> 4.549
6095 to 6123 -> 4.324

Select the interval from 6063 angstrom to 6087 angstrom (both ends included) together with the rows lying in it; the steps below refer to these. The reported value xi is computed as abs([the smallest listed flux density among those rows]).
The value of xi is 4.1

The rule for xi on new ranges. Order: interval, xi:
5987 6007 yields 3.9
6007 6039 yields 3.6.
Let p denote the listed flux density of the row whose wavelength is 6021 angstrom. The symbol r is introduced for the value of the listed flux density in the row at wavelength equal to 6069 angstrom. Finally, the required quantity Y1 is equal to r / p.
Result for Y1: 1.16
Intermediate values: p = 3.601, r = 4.194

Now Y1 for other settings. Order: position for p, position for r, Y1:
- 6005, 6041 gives 1.04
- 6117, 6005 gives 1.01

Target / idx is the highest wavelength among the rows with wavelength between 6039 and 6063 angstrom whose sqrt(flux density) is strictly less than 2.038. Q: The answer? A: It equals 6057 angstrom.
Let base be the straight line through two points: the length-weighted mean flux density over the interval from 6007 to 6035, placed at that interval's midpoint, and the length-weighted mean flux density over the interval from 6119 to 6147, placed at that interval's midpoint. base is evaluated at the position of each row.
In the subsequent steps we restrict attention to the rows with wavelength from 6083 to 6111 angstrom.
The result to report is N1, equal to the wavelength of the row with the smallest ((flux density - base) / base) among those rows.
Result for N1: 6101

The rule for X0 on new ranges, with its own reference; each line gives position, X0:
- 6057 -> 0.119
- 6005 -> 0.023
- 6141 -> 0.534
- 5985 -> 0.163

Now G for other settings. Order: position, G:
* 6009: 16.5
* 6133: 13.5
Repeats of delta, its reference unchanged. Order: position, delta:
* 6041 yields -2.4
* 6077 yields -3.2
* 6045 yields -2.2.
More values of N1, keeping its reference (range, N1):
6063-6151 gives 6137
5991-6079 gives 6021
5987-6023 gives 6021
